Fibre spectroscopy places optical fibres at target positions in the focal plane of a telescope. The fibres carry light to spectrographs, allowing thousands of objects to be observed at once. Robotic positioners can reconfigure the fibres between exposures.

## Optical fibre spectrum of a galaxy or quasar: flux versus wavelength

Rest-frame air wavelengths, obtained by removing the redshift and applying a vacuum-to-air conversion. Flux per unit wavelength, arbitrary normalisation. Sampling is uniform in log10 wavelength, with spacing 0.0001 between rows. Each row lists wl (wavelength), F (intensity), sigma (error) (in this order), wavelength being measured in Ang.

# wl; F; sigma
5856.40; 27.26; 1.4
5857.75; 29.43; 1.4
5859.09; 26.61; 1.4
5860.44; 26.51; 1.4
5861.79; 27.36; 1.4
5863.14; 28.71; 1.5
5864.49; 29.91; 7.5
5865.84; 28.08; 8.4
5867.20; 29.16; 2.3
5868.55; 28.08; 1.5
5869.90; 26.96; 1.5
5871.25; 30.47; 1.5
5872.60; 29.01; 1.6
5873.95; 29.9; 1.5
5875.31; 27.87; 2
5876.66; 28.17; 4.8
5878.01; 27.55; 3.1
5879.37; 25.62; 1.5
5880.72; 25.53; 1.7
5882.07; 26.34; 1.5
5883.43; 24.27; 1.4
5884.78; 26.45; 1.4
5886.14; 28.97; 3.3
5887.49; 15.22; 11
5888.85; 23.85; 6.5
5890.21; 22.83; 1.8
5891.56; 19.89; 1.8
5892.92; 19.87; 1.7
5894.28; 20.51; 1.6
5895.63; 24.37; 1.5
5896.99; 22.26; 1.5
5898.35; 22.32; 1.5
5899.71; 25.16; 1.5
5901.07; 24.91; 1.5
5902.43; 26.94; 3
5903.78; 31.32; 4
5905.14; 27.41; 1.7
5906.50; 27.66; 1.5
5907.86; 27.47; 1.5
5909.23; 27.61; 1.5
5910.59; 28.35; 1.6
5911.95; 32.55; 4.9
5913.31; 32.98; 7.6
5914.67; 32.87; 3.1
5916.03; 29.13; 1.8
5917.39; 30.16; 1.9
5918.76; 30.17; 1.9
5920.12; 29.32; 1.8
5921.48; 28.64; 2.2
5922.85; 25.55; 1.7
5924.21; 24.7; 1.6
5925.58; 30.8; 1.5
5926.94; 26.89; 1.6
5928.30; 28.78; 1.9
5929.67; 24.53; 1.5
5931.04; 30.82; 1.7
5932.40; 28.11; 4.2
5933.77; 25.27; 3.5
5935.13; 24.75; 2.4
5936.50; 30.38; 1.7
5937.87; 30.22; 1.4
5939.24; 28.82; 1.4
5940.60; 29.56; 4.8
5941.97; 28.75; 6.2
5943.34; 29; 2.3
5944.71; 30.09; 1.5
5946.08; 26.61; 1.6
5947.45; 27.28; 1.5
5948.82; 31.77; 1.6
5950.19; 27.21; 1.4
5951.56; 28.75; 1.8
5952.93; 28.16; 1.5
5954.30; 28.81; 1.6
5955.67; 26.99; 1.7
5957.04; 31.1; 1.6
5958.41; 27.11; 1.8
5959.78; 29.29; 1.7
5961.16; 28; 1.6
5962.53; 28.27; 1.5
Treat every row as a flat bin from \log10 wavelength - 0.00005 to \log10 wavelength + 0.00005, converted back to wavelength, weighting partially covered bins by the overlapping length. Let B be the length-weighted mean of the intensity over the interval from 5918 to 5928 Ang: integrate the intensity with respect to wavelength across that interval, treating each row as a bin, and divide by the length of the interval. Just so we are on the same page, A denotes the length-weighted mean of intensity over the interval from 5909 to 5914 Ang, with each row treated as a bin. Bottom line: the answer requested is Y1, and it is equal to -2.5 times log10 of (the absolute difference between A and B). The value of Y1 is -1.0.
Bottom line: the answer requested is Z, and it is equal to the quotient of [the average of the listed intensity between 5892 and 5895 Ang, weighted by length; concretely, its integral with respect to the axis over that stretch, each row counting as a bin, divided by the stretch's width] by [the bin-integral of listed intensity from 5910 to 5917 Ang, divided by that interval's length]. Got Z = 0.65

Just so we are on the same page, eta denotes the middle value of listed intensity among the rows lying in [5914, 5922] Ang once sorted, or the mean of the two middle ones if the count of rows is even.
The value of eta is 29.7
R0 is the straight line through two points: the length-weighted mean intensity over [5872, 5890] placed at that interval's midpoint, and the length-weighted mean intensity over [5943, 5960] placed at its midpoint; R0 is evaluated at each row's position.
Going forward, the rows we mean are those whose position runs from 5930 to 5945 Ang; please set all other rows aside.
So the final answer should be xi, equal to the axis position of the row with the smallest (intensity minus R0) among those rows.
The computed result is 5935.13 Ang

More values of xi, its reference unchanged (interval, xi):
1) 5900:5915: 5901.07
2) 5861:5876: 5869.90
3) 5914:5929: 5924.21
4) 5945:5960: 5946.08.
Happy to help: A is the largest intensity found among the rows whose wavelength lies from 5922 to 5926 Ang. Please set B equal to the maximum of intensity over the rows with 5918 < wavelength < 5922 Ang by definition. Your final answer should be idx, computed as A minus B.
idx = 1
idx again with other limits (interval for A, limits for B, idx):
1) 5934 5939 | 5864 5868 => 0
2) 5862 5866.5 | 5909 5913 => -3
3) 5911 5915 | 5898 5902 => 8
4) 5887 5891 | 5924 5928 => -7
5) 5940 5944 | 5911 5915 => -3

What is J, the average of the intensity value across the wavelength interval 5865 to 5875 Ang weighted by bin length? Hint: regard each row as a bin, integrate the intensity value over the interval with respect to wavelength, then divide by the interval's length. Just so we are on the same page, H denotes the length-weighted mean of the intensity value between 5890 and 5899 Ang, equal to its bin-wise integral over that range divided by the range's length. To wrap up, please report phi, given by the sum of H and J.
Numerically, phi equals 50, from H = 21.7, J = 28.8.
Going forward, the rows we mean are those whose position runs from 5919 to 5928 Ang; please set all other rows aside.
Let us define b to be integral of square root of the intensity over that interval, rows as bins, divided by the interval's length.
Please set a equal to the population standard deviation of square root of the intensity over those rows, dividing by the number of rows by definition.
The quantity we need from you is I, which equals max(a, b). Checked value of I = 5.28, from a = 0.20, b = 5.28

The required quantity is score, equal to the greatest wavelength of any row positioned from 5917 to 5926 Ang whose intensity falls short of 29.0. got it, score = 5924.21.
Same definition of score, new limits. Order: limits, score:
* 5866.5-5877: 5876.66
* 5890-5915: 5910.59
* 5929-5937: 5935.13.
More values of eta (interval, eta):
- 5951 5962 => 28.5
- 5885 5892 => 22.8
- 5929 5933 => 28.1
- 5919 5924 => 28.6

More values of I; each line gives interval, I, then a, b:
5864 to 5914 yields 5.12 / 0.37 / 5.12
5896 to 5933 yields 5.29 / 0.27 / 5.29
